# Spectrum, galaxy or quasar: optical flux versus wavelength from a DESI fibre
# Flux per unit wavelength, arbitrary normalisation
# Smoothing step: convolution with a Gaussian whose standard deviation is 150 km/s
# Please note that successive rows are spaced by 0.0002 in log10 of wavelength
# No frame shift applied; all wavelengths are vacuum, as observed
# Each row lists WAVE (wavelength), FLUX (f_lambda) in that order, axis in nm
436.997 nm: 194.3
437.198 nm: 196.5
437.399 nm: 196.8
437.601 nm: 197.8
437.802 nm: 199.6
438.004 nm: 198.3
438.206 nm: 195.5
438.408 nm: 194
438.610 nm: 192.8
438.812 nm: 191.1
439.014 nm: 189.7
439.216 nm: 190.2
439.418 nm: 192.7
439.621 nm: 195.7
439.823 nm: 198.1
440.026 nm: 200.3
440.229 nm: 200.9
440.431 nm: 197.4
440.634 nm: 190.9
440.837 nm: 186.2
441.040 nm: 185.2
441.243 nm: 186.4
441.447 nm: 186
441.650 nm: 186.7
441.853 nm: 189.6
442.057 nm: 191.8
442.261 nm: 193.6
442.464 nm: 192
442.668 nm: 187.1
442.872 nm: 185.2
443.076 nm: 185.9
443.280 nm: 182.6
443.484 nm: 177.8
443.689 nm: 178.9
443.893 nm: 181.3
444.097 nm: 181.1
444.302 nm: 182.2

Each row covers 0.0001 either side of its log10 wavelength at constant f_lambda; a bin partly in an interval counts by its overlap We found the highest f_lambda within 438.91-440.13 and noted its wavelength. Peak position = 440.026 nm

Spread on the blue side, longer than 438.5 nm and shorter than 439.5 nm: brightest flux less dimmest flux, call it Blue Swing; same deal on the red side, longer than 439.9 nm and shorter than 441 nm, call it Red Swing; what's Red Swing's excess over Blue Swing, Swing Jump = 12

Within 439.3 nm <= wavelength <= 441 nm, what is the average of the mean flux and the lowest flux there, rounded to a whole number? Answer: 191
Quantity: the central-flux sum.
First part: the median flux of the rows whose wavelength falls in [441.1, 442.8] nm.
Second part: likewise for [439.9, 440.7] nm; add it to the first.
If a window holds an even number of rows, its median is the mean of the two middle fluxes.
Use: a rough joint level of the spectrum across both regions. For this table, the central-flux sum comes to 387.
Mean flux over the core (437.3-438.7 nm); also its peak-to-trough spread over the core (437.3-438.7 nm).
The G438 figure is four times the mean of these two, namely 406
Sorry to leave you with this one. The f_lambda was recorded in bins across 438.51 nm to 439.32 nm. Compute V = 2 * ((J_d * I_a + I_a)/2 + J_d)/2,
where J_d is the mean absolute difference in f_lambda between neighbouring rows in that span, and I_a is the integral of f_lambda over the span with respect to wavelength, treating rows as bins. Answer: 171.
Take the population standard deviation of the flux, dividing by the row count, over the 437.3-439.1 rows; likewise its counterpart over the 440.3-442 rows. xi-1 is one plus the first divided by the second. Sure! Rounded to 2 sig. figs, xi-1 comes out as 1.8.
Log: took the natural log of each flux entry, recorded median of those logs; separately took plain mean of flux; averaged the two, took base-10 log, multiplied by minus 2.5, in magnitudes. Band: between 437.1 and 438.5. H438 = -5.01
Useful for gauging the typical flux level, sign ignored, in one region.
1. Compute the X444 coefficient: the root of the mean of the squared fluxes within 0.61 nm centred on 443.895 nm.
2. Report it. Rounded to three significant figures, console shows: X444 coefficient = 180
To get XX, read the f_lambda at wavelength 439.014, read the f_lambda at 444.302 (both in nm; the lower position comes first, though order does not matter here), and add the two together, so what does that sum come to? 372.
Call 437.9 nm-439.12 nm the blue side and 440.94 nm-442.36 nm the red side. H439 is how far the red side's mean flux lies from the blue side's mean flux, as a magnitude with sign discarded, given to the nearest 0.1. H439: 5.1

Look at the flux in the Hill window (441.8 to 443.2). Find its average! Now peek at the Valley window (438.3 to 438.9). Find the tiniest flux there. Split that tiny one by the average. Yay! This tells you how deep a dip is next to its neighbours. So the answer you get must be 1.01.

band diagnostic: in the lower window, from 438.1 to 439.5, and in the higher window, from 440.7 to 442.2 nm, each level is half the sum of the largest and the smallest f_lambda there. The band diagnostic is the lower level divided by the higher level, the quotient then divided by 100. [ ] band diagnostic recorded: 0.0102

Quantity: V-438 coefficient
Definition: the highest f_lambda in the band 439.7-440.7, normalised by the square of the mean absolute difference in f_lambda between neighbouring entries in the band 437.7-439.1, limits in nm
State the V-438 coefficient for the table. 74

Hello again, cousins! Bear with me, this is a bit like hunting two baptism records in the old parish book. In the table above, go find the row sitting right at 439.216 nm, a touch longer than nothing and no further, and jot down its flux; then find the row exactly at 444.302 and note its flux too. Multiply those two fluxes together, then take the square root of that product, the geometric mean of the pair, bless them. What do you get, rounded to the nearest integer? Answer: 186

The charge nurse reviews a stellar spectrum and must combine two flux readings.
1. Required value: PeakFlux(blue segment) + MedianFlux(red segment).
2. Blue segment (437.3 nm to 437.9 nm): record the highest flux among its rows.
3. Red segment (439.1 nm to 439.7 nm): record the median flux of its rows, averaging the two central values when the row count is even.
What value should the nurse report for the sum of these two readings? 392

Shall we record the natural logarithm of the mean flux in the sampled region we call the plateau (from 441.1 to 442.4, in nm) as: 5.24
